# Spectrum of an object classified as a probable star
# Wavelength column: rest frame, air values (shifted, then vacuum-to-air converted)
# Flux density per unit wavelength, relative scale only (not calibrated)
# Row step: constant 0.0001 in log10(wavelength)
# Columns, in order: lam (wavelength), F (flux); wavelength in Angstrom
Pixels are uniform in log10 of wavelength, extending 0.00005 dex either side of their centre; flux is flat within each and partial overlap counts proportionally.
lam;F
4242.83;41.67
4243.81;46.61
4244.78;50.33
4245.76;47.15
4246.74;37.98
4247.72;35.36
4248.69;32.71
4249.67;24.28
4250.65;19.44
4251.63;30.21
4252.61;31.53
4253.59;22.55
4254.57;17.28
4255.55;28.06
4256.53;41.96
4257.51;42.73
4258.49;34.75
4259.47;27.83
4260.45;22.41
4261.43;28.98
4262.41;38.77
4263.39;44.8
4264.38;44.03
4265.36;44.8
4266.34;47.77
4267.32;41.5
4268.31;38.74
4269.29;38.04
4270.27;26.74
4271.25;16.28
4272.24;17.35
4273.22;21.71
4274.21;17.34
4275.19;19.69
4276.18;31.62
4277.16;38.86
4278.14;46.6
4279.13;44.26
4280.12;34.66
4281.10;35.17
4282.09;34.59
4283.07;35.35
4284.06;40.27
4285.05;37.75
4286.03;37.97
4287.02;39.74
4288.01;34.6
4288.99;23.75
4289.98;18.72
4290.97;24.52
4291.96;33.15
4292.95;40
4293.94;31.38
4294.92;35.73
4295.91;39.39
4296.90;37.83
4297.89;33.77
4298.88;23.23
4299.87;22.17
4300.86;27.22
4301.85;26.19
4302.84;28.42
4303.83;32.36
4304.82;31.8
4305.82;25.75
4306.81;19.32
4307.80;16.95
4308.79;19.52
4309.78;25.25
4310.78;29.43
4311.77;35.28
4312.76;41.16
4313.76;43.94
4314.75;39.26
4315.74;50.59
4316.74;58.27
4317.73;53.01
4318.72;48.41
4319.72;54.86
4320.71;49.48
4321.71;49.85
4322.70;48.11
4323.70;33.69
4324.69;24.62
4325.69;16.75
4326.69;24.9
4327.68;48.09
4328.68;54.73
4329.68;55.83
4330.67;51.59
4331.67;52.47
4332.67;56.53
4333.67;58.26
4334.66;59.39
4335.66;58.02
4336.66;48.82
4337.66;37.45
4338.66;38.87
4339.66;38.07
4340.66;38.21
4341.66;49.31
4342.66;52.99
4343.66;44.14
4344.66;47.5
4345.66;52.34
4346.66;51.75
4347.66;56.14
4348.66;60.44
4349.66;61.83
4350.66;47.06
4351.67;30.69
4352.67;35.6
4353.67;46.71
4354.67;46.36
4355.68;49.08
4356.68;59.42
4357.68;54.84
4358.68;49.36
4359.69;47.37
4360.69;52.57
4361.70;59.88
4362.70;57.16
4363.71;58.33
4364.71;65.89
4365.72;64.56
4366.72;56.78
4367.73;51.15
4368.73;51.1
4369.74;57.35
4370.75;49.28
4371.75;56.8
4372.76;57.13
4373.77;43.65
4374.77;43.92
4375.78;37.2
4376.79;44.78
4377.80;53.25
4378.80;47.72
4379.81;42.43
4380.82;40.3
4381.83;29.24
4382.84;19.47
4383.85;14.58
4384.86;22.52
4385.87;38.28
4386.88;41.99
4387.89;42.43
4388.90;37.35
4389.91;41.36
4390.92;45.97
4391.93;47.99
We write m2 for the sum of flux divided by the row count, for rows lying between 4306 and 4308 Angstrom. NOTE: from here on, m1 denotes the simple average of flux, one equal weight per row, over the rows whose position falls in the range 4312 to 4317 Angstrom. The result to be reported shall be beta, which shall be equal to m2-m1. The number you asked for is -29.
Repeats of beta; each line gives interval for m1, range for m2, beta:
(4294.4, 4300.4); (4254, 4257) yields -3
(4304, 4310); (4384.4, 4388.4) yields 13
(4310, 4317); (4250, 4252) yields -18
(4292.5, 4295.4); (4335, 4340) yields 9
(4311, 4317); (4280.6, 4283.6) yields -10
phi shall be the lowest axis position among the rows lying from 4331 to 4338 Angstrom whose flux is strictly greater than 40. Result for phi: 4331.67 Angstrom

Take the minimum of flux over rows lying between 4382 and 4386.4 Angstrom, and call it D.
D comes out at 14.58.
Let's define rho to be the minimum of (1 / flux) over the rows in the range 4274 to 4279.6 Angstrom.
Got 0.021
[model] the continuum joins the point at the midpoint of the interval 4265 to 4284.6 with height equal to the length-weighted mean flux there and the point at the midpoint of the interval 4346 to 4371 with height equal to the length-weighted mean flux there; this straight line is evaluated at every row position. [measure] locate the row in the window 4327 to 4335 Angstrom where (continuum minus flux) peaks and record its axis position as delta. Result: 4327.68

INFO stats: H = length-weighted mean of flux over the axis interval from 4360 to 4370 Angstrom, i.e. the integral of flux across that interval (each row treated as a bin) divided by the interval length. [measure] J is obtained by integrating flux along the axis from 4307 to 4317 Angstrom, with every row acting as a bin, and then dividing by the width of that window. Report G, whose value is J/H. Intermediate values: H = 57.3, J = 35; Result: 0.6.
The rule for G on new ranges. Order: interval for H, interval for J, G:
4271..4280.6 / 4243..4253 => 1.2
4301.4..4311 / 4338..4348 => 1.8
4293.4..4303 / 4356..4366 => 1.8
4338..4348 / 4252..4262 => 0.6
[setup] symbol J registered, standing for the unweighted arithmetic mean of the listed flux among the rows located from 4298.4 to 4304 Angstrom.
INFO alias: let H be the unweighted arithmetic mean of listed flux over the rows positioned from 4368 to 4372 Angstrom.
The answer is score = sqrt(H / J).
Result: 1.4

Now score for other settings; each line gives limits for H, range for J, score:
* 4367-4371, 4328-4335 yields 1.0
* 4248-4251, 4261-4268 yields 0.8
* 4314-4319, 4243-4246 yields 1.0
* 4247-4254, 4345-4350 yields 0.7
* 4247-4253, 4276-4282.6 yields 0.9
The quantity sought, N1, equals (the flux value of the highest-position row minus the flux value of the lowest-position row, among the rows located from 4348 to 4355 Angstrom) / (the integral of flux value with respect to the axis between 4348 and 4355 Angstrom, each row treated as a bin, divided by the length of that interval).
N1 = -0.30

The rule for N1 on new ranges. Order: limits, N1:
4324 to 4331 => 0.69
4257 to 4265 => 0.04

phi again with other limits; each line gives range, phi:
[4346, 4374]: 4346.66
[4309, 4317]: 4312.76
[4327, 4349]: 4327.68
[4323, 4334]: 4327.68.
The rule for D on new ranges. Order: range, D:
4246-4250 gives 24.28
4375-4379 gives 37.2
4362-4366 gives 57.16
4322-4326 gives 16.75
